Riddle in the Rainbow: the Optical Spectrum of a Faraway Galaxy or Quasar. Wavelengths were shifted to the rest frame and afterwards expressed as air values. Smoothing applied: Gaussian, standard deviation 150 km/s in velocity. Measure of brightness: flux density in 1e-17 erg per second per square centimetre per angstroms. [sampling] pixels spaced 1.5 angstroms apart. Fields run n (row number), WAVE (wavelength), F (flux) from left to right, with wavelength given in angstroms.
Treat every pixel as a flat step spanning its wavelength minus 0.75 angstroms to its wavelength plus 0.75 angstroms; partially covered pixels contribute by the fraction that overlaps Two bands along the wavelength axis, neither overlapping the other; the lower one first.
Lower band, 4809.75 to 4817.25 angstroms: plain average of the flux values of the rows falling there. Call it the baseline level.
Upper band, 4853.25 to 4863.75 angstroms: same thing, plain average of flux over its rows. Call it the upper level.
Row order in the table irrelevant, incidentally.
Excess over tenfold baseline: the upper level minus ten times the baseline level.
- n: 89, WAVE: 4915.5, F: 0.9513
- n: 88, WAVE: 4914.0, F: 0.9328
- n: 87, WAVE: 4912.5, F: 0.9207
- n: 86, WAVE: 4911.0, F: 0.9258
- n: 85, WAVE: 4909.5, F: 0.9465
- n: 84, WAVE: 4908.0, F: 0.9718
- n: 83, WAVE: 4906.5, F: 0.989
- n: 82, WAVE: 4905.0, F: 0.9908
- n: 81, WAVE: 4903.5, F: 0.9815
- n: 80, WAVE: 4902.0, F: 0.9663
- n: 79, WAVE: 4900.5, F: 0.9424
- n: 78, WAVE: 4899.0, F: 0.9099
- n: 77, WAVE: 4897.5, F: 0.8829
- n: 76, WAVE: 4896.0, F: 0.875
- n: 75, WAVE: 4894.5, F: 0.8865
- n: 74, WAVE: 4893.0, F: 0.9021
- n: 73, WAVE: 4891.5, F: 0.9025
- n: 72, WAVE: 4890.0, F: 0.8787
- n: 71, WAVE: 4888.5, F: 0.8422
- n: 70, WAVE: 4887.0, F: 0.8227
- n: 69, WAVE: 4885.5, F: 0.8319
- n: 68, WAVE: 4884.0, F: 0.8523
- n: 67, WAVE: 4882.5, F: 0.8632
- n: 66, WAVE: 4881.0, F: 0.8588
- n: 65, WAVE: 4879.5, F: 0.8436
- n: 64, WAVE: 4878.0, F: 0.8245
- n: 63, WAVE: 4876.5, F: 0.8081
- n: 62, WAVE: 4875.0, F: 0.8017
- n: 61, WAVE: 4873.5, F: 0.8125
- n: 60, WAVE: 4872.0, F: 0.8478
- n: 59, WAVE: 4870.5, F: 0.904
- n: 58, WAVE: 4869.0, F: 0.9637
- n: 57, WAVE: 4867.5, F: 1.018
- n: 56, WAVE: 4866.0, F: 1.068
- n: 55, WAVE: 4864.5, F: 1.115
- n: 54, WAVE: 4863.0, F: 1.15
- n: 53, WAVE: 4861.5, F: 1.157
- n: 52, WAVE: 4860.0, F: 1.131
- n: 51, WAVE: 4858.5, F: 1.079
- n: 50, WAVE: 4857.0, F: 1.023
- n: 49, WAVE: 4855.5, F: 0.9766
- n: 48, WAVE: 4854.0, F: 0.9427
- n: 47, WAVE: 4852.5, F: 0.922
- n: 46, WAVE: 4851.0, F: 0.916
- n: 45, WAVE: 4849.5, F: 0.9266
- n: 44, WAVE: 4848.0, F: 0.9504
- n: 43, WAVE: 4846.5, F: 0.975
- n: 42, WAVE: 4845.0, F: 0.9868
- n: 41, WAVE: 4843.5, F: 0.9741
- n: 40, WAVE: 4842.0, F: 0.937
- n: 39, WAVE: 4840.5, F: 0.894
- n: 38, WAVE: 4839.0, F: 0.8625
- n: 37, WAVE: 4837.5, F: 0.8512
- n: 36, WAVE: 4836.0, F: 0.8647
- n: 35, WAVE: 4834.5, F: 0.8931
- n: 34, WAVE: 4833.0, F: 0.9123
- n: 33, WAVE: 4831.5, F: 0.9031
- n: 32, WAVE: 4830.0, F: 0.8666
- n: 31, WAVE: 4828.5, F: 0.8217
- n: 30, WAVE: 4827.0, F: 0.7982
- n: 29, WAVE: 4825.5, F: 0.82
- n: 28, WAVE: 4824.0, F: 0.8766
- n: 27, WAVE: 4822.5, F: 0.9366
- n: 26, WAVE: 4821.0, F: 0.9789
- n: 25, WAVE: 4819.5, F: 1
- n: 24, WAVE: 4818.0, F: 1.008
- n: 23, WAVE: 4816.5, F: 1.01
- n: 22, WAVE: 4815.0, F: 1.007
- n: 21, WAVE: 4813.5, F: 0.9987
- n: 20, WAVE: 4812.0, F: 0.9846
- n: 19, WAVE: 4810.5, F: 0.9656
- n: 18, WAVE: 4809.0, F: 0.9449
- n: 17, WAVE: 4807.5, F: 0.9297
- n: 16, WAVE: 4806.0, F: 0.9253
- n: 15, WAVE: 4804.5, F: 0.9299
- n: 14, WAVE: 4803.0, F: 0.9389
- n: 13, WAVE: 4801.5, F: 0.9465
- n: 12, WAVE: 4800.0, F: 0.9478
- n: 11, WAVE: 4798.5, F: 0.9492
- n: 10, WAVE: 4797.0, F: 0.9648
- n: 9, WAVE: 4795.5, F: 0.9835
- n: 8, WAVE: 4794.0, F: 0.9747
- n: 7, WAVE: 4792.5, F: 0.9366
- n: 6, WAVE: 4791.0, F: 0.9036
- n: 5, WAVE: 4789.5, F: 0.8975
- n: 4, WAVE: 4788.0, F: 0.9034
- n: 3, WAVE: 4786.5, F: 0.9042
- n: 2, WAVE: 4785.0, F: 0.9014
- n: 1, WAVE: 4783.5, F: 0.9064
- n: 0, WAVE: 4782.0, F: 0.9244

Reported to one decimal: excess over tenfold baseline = -8.9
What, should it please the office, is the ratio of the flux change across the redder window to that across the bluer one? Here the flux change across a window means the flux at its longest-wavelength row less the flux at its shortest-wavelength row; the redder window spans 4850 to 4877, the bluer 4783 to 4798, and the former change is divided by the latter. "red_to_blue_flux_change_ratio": -1.8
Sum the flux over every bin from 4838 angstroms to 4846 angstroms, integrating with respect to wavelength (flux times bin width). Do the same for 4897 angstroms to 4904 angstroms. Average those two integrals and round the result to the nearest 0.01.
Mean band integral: 7.00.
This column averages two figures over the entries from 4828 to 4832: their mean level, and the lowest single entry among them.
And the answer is 0.843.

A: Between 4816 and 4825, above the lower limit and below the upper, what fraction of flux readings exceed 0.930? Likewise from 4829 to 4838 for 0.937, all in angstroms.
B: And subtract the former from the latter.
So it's -0.8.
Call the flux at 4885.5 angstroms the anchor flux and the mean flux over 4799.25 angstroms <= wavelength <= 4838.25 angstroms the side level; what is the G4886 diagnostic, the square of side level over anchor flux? 1.24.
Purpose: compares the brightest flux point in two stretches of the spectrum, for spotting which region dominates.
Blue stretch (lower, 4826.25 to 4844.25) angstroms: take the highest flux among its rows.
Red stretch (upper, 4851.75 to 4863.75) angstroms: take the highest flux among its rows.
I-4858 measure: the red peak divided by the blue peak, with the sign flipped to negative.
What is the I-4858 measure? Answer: -1.19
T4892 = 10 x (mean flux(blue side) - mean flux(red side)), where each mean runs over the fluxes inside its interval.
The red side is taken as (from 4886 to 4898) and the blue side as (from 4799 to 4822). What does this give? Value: 0.9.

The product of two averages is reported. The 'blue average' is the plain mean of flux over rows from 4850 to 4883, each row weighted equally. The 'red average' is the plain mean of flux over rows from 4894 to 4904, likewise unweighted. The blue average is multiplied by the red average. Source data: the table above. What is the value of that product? 0.880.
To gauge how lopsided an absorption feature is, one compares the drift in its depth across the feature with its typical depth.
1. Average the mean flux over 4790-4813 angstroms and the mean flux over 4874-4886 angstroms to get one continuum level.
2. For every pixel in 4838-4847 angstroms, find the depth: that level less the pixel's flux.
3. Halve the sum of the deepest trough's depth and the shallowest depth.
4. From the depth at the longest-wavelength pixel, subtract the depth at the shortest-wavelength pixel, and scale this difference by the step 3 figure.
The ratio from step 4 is 3.4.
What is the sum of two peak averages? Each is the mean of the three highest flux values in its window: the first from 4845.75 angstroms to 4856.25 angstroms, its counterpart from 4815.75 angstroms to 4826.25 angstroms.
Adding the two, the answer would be 1.97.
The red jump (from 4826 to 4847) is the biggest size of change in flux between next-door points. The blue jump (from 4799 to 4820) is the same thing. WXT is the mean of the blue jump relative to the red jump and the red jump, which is 0.25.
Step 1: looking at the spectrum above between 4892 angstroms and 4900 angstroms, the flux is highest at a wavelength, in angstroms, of 4899.0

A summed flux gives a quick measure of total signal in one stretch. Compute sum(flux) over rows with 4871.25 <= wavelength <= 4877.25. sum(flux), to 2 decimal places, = 3.27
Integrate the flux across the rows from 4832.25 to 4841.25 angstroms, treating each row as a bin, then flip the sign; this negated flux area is -7.9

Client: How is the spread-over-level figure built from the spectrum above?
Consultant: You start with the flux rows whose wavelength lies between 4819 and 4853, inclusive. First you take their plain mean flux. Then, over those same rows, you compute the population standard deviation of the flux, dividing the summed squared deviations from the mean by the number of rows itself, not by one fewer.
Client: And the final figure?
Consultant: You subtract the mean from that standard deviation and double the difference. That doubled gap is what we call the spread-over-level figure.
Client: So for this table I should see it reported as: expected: -1.70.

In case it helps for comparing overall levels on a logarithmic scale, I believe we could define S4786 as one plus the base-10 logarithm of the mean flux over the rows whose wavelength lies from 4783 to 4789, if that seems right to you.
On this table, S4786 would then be 0.956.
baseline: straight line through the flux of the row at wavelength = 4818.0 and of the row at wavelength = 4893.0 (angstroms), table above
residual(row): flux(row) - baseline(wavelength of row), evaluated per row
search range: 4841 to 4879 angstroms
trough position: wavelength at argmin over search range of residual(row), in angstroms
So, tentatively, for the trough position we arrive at 4875.0 angstroms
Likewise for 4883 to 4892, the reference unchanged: 4887.0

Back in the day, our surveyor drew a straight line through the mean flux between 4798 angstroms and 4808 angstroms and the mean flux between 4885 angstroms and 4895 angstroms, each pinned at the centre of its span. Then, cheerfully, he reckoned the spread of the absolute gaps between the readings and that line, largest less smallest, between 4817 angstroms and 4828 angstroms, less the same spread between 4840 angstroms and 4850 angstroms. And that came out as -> 0.036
